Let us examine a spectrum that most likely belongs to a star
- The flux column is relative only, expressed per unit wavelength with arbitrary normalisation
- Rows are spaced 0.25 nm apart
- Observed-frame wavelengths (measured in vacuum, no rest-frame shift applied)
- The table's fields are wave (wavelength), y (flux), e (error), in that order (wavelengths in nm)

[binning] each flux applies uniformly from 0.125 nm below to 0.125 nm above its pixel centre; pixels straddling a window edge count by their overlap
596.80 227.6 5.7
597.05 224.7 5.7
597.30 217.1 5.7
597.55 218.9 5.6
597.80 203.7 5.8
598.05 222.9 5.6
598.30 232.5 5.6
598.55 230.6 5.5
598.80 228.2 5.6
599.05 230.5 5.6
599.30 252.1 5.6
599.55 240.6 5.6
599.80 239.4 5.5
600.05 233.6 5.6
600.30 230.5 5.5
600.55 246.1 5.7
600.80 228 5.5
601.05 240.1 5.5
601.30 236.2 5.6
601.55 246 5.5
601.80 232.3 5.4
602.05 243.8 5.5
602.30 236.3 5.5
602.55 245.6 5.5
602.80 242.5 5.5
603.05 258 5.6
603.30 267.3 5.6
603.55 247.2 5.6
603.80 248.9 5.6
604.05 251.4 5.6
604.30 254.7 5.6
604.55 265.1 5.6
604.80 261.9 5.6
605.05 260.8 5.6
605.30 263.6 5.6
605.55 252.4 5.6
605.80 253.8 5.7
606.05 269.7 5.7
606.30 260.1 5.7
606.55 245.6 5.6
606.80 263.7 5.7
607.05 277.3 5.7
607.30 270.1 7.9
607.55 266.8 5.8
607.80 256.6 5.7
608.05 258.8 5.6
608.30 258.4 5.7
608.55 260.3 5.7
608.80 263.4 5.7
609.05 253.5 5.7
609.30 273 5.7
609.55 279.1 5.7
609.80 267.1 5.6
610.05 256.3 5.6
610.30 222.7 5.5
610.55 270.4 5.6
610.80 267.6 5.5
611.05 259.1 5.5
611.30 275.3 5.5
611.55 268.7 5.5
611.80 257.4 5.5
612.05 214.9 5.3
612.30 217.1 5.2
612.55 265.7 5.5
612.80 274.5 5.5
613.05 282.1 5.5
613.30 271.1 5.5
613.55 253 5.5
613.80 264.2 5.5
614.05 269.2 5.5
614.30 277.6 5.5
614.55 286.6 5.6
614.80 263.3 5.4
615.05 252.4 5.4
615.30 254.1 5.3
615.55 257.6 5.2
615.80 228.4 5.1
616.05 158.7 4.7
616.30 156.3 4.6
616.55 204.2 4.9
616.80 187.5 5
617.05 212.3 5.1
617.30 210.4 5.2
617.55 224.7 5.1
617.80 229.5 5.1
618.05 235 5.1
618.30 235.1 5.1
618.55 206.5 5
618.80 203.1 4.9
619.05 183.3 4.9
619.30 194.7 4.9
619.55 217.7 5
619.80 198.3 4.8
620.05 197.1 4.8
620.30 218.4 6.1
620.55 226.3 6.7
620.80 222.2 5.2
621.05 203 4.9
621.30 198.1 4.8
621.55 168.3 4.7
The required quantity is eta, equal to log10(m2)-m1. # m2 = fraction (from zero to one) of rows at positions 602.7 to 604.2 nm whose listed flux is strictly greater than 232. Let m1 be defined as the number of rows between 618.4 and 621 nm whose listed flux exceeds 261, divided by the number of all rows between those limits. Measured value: 0.00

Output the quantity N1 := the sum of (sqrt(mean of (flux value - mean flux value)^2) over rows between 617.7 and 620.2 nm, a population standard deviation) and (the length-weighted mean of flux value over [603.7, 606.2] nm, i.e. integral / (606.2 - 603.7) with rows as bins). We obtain 276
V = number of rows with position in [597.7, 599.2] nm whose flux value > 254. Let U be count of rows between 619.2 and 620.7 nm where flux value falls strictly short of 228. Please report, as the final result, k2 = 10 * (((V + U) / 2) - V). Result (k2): 30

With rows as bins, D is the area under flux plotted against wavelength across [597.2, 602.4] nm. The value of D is 1211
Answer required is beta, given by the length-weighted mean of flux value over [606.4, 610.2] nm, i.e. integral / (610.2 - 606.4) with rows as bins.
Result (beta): 263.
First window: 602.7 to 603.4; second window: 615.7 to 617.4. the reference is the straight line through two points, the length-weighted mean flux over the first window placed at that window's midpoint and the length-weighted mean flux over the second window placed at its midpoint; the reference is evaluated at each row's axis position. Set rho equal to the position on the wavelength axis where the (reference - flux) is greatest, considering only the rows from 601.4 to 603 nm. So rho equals 601.80 nm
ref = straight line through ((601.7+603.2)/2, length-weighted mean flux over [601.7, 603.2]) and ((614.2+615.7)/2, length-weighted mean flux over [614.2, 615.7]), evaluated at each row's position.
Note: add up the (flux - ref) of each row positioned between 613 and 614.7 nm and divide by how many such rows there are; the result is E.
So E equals 9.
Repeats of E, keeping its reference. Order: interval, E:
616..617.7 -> -74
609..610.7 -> 4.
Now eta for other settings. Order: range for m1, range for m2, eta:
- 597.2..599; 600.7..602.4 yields -0.07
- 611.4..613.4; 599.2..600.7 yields -0.70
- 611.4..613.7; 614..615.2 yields -0.56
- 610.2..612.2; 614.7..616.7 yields -0.80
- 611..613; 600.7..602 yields -0.60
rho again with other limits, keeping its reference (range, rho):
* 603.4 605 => 603.55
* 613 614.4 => 613.55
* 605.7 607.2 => 606.55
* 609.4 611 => 610.30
